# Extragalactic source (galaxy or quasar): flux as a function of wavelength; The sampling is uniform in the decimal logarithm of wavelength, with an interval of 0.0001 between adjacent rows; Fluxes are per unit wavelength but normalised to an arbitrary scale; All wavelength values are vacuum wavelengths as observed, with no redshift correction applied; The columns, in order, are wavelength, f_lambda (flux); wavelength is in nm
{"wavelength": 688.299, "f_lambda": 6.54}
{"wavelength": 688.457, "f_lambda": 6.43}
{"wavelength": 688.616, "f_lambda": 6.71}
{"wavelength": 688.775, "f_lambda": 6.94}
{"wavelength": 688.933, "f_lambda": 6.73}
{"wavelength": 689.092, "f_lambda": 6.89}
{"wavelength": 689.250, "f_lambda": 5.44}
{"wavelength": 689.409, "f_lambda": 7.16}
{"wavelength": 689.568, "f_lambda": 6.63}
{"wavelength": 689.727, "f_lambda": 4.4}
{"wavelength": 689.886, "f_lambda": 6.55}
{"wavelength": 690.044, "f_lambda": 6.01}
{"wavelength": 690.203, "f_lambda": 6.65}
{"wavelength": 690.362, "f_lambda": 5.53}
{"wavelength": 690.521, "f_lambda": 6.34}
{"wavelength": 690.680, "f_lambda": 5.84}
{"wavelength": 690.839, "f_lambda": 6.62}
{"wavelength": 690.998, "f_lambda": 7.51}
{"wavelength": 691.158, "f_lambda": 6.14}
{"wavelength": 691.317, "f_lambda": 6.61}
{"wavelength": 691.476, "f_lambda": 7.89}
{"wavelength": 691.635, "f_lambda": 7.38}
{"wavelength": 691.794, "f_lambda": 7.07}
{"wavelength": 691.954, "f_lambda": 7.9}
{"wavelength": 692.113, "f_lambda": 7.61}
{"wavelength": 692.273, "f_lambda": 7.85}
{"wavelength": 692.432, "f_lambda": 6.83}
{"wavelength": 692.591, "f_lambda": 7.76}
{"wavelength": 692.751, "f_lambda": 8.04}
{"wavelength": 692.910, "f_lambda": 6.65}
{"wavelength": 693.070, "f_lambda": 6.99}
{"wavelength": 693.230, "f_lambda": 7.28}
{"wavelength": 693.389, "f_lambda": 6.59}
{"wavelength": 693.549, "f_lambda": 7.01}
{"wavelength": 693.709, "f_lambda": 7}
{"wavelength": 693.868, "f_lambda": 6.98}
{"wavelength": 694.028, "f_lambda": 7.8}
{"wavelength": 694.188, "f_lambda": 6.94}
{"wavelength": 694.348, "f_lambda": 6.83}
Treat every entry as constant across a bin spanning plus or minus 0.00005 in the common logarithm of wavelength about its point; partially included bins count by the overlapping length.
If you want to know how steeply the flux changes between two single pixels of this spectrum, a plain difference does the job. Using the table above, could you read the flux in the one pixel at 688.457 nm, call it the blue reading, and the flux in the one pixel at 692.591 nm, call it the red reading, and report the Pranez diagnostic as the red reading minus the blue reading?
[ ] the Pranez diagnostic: 1.33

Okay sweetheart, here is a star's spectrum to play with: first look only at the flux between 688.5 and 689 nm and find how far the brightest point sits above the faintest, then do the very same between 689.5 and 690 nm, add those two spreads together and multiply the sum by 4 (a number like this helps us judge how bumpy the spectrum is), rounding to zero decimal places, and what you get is 10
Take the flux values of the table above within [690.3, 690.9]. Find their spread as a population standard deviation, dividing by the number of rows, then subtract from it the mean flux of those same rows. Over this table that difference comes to -5.66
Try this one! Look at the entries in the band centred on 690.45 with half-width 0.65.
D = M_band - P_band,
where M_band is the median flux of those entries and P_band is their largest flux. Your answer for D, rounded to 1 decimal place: -1.1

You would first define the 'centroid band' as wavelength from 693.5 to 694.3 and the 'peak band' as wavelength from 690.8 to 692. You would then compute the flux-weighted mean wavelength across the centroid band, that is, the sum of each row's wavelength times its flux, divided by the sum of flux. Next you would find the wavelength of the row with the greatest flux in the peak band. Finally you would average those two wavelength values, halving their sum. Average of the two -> 692.91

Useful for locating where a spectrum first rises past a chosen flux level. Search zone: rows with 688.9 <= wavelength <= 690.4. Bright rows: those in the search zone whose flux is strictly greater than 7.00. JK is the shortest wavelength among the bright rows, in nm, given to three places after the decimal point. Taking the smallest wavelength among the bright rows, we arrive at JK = 689.409 nm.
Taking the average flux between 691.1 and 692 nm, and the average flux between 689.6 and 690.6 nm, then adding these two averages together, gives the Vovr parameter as 13.1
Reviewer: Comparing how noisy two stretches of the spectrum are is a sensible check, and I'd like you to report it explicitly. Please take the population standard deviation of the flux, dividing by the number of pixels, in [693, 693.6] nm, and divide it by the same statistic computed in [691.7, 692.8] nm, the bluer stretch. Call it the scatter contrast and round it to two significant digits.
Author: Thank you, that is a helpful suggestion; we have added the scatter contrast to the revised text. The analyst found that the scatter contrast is 0.58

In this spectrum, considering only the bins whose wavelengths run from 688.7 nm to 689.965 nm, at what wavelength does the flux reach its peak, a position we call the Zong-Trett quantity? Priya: 689.409 nm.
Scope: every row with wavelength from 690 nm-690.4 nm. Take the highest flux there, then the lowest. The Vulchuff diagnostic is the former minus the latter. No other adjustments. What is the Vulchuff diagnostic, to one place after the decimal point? 1.1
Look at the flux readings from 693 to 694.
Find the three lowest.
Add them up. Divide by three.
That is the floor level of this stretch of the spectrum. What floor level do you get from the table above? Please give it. 6.9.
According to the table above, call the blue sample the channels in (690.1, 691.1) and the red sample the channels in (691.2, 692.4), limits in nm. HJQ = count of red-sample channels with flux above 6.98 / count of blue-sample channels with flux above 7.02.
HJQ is 6.0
